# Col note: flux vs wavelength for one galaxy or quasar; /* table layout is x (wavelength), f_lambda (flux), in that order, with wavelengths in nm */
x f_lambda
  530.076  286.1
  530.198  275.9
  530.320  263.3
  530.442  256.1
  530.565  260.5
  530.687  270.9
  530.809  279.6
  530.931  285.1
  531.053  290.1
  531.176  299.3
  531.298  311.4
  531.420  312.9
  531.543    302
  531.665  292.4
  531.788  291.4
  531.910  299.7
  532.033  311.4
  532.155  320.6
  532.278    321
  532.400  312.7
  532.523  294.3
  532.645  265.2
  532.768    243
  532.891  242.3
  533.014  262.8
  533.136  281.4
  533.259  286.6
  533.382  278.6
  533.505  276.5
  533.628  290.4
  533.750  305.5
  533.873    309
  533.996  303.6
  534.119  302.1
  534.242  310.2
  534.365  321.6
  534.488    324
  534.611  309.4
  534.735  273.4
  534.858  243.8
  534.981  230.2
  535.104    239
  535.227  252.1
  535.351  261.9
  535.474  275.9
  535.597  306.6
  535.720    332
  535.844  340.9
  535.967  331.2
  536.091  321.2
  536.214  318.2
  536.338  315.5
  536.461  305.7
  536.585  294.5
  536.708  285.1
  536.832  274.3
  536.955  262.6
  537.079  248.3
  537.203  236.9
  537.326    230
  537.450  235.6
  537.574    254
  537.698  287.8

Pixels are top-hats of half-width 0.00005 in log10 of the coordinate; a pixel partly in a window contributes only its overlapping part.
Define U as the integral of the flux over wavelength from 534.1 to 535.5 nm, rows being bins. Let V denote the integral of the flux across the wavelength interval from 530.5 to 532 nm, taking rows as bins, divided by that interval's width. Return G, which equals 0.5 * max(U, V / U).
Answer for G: 195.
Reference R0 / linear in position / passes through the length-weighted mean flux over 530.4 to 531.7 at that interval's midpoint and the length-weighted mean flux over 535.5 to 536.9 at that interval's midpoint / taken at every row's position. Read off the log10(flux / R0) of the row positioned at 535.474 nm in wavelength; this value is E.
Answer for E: -0.047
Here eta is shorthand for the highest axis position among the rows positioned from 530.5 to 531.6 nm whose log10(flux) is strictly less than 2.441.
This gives 530.687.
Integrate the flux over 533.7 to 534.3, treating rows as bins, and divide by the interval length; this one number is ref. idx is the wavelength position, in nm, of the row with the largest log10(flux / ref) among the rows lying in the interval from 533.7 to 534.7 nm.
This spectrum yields 534.488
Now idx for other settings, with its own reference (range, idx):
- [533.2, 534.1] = 533.873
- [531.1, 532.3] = 532.278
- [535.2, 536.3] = 535.844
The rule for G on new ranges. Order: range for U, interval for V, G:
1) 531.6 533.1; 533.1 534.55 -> 216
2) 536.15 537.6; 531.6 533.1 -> 197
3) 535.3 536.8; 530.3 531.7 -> 230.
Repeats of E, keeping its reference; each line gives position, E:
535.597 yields -0.002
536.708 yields -0.040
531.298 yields 0.033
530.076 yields 0.004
